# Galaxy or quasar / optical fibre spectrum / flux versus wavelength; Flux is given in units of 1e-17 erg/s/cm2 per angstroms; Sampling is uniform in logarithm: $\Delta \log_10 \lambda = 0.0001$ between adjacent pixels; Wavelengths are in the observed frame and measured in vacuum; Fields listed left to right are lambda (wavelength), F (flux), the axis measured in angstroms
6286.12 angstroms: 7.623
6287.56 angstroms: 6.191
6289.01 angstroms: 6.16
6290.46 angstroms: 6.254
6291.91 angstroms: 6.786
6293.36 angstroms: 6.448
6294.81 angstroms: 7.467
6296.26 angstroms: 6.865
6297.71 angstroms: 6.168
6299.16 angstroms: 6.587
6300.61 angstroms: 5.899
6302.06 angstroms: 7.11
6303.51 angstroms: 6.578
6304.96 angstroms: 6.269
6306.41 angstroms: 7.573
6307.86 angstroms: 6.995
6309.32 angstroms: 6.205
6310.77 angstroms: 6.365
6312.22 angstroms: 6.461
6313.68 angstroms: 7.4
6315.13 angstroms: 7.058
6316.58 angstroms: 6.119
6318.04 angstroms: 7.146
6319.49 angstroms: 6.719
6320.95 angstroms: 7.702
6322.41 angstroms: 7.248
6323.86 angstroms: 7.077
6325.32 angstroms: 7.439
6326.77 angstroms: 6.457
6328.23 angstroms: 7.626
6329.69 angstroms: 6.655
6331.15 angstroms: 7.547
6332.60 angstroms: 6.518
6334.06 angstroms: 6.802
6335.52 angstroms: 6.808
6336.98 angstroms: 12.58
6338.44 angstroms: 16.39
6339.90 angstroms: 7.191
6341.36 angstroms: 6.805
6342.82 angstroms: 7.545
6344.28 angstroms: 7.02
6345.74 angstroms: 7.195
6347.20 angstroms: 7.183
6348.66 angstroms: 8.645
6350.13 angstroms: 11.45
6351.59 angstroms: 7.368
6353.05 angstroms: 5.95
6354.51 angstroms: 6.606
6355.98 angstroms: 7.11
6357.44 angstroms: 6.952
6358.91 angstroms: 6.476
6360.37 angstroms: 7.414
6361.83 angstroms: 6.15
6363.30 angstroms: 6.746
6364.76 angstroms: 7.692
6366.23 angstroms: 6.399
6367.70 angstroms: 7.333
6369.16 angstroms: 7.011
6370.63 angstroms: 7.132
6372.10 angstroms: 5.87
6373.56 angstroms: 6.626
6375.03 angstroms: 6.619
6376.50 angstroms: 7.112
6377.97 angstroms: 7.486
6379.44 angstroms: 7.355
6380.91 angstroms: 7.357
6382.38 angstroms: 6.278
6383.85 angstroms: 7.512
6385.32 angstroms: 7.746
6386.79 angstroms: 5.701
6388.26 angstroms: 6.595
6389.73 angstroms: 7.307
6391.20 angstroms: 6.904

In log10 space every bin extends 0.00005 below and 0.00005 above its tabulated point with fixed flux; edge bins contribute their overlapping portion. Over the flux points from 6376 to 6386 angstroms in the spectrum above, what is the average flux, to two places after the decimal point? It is 7.26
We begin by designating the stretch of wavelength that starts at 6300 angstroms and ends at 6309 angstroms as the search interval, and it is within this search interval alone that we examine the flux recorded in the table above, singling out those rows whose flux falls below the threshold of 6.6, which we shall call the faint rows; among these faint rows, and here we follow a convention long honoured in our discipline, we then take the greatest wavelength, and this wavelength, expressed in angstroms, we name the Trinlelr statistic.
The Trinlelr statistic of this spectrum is 6304.96 angstroms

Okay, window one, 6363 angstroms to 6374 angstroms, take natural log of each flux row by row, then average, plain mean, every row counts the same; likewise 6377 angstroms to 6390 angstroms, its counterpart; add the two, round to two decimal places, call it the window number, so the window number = 3.87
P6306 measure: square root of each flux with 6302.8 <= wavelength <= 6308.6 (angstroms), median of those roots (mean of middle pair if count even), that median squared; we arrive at 6.8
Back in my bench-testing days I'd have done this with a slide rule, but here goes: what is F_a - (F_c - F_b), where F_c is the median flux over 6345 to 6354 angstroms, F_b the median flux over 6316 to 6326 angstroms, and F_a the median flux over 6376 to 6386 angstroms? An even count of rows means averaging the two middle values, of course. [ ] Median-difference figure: 7.22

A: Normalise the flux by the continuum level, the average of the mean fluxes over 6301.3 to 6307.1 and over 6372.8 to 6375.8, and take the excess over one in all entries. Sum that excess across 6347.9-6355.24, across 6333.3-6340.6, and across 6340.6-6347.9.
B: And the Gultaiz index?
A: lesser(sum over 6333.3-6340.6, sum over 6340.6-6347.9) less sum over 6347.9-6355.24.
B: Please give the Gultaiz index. -0.63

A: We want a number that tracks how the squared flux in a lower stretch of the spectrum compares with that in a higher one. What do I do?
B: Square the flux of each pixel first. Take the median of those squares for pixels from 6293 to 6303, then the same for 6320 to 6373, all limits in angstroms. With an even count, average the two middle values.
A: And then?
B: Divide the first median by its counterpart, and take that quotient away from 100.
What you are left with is 99.1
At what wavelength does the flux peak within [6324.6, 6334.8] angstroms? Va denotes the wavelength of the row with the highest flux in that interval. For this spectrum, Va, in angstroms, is 6328.23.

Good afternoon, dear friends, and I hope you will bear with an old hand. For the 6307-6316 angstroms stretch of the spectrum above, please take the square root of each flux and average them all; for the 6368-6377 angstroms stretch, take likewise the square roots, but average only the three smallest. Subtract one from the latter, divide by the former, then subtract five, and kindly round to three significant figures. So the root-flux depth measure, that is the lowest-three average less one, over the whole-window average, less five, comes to -4.41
